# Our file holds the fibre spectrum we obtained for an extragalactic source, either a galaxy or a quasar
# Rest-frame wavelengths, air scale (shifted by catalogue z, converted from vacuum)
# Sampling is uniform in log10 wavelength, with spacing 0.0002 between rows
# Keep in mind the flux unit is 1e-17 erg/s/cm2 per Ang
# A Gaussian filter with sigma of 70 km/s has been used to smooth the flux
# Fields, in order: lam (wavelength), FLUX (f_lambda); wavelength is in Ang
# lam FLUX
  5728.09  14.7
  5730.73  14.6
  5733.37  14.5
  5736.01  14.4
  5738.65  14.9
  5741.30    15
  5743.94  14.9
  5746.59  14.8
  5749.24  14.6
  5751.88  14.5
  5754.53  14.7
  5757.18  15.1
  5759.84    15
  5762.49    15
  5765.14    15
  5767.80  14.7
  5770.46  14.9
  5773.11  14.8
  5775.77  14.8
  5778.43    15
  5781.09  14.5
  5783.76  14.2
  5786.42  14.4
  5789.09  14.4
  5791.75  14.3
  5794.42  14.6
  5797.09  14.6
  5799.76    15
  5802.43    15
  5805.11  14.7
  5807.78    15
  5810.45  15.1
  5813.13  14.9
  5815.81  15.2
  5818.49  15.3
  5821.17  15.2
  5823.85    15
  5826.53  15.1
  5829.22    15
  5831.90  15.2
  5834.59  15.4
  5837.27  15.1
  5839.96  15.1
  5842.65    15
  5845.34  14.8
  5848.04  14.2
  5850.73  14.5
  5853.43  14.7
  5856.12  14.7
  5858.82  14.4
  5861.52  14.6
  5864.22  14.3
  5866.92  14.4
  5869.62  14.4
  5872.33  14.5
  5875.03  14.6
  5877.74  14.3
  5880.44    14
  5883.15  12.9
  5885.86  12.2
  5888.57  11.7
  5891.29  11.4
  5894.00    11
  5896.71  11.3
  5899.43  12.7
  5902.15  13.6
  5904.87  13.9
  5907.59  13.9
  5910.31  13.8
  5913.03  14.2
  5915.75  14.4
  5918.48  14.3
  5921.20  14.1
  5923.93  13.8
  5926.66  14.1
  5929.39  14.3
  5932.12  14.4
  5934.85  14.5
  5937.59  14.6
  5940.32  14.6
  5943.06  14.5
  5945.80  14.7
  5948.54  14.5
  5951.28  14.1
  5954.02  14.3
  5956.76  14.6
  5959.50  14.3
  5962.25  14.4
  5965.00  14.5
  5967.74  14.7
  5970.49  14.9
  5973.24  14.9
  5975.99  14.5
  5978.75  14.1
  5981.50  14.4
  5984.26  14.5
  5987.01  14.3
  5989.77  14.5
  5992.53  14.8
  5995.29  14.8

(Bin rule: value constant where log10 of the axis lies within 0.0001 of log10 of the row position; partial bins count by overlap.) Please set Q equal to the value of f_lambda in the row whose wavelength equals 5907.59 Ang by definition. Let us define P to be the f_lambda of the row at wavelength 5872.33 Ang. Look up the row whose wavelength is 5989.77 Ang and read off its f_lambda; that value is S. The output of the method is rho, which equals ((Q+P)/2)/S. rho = 0.98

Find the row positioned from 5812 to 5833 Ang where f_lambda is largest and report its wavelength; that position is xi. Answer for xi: 5818.49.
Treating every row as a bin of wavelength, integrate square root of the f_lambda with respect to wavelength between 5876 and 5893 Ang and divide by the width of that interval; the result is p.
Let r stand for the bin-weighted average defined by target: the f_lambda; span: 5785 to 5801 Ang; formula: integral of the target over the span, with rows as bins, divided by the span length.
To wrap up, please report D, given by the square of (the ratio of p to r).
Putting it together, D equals 0.060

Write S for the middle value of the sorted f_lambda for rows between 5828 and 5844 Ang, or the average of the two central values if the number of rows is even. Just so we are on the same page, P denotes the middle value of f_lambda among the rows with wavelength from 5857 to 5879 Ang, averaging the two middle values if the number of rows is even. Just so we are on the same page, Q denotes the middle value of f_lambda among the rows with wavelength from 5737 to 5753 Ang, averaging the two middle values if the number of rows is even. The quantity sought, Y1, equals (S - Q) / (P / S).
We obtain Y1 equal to 0.3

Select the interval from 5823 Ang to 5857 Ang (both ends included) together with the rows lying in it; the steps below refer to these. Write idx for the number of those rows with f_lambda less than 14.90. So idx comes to 5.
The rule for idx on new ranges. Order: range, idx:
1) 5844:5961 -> 43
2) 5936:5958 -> 8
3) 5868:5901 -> 12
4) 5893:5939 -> 17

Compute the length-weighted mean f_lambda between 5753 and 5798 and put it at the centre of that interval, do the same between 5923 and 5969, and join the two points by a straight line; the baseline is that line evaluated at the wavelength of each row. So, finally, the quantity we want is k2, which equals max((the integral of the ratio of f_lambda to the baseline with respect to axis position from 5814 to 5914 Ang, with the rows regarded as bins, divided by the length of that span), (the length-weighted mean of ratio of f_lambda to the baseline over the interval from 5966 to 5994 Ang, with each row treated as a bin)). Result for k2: 1.01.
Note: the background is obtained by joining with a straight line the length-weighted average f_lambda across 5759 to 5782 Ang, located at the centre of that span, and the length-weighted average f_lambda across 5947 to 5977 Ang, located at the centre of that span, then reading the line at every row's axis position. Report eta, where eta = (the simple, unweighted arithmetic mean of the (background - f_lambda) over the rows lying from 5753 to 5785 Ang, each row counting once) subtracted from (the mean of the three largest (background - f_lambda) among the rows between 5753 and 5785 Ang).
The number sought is 0.33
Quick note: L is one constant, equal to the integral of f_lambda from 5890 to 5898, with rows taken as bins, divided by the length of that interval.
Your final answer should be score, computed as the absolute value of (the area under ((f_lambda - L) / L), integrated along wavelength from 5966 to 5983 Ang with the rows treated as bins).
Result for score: 5.0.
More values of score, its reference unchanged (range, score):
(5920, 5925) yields 1.2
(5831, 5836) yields 1.8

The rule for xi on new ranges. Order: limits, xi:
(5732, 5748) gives 5741.30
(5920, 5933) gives 5932.12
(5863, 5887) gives 5875.03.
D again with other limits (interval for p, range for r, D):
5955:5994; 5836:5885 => 0.070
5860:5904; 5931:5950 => 0.063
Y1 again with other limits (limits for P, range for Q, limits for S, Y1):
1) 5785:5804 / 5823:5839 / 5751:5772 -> -0.2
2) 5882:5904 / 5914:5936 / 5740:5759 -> 0.6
